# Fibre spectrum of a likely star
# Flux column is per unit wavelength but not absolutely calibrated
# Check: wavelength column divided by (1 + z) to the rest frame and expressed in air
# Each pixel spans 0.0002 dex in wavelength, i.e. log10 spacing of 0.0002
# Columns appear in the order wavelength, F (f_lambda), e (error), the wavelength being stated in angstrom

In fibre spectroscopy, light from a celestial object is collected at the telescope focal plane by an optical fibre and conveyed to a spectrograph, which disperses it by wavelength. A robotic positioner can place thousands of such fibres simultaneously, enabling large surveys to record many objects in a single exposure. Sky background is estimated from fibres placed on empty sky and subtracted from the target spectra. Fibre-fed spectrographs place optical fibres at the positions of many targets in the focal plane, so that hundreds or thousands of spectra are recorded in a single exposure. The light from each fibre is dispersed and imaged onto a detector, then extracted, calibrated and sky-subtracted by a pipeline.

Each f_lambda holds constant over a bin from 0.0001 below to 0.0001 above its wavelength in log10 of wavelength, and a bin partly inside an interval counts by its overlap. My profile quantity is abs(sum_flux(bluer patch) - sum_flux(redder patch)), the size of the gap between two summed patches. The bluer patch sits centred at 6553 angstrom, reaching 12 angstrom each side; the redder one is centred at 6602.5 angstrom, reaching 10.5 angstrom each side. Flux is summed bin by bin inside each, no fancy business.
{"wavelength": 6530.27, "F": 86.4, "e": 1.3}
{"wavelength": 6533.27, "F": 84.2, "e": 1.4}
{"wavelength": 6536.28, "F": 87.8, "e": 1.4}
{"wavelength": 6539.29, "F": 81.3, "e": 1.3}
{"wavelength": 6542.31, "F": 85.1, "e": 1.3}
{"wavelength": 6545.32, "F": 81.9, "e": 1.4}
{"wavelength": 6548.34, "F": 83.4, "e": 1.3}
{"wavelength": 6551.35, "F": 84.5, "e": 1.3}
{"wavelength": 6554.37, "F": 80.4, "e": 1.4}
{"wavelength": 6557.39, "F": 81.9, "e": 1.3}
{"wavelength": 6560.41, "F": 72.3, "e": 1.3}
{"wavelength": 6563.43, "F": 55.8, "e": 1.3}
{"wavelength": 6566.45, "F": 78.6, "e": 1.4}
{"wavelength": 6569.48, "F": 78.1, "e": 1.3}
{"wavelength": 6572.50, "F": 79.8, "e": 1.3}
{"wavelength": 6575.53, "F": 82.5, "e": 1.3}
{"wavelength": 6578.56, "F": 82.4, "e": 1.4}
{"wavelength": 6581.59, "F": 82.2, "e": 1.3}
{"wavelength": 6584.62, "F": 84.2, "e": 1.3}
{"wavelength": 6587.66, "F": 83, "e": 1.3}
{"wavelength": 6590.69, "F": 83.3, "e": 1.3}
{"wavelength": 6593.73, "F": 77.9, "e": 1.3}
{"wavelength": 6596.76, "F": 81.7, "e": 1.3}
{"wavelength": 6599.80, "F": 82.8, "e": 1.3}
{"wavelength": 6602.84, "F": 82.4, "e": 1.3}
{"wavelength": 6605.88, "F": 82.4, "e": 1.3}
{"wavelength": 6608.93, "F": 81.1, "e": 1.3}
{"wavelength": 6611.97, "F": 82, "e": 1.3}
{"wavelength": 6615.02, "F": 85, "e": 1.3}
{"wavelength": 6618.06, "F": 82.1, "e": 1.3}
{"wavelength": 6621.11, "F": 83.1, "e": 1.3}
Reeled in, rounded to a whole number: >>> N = 55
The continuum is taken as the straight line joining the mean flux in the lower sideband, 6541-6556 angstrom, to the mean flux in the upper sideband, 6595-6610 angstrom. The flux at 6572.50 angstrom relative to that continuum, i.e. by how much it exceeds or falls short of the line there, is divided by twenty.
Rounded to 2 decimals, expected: -0.14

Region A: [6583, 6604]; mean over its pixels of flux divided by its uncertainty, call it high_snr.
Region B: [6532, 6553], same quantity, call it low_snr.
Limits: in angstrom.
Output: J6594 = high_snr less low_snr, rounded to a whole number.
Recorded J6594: 1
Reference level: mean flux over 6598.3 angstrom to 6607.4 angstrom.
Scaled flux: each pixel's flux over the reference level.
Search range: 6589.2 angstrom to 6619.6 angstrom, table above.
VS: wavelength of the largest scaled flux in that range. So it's 6615.02 angstrom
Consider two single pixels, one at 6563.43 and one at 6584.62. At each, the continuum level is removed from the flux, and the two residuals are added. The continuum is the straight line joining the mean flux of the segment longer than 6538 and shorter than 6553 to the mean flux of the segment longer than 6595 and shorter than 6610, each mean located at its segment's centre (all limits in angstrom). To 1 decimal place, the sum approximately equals -25.3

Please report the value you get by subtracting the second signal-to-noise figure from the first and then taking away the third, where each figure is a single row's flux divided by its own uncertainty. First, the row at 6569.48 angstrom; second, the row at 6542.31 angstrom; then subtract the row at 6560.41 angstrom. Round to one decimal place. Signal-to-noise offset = -61.0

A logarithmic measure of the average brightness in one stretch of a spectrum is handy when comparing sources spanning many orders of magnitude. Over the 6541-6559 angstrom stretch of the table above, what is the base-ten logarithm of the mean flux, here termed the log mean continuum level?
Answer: 1.92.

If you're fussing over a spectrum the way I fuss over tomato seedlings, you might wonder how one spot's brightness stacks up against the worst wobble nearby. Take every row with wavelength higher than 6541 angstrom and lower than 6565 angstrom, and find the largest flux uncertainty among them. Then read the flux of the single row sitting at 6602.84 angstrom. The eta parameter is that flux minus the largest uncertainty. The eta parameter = 81.0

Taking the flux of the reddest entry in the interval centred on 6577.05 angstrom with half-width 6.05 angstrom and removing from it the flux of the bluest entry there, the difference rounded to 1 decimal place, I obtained 2.4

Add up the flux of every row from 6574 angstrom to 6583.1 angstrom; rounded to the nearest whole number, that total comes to 247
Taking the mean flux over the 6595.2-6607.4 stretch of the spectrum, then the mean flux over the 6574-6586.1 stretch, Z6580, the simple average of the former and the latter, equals 83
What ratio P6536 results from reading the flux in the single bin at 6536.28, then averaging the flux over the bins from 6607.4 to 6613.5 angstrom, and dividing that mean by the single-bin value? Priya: 0.93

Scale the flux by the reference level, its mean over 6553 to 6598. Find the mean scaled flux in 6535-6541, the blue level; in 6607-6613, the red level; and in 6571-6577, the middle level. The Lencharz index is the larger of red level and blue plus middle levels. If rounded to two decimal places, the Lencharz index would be 2.10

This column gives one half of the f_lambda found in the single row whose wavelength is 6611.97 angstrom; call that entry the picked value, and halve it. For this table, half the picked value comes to 41.0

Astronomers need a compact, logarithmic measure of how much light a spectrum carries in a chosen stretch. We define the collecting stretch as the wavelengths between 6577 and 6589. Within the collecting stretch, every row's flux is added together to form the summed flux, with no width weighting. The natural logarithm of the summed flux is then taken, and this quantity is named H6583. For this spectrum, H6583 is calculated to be 5.80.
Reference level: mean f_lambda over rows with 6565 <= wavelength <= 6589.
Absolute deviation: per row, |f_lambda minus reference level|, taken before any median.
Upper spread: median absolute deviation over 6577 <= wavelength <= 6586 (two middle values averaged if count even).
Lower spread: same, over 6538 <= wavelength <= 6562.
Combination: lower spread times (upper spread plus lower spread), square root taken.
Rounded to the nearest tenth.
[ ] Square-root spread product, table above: 2.0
